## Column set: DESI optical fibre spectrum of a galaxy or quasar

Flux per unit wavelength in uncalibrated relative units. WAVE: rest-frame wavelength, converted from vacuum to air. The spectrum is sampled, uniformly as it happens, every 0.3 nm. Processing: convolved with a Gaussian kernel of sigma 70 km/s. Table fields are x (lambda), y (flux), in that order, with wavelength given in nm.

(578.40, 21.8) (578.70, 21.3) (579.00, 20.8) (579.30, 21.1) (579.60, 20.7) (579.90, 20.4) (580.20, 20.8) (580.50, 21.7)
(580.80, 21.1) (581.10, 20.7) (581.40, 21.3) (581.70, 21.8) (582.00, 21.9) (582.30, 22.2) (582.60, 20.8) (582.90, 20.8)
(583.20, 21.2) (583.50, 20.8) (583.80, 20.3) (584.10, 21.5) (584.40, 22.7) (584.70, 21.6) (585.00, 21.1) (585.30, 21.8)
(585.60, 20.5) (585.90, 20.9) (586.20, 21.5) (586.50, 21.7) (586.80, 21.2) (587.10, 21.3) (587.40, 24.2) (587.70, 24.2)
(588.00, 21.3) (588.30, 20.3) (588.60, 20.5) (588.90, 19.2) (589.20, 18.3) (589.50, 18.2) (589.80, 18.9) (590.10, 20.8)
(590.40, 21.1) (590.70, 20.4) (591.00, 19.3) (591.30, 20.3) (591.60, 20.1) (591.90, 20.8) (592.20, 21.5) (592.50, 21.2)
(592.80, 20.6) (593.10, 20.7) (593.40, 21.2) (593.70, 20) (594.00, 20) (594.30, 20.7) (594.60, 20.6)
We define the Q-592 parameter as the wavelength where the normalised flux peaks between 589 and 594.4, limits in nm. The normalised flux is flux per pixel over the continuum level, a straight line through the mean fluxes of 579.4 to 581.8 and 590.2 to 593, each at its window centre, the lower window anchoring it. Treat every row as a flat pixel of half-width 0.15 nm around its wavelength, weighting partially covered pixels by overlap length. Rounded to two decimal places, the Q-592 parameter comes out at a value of 592.20 nm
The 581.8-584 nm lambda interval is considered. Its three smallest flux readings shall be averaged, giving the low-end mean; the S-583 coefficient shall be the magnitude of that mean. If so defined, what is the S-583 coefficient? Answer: 20.6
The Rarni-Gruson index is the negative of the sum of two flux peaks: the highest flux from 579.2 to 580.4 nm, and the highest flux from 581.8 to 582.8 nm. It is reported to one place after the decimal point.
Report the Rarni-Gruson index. -43.3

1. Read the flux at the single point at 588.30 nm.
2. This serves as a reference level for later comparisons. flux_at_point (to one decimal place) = 20.3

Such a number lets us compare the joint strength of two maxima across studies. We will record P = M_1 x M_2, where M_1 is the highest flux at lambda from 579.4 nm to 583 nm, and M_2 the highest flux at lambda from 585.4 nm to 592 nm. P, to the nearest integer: 537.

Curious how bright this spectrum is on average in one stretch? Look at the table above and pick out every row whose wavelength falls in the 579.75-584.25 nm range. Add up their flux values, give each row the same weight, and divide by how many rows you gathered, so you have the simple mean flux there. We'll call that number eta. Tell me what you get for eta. 21.2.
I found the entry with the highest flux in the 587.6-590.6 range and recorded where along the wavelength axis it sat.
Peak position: 587.70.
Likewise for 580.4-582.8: 582.30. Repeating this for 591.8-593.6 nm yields 592.20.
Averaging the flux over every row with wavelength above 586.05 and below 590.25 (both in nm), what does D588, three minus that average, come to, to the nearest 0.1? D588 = -17.8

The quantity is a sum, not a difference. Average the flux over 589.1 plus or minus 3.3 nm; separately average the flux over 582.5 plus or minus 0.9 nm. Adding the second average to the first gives 42.2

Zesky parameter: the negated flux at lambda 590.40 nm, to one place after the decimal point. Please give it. -21.1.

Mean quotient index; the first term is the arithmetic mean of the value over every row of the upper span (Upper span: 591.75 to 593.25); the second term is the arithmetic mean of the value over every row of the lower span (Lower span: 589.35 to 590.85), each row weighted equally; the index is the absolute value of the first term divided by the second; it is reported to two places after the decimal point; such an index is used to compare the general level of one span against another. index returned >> 1.05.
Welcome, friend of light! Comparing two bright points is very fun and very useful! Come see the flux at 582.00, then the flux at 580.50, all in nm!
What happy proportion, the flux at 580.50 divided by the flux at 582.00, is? 0.99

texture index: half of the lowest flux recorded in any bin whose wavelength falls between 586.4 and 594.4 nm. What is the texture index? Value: 9.10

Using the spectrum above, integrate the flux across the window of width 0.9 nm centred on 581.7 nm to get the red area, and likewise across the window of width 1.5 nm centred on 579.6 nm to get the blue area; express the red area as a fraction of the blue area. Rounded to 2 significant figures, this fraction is 0.63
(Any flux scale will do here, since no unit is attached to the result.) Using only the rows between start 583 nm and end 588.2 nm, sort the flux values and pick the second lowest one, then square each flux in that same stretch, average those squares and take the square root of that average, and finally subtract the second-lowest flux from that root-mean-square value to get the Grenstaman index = 1.16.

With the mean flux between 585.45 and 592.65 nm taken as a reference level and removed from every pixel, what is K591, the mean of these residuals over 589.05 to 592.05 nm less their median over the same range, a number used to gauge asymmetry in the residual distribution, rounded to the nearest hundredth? -0.38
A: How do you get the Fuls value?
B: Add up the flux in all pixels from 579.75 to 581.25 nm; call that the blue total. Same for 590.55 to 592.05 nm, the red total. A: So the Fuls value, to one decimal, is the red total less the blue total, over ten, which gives -0.4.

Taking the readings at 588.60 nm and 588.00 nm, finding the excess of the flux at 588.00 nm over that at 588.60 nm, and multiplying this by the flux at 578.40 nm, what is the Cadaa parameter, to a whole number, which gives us 17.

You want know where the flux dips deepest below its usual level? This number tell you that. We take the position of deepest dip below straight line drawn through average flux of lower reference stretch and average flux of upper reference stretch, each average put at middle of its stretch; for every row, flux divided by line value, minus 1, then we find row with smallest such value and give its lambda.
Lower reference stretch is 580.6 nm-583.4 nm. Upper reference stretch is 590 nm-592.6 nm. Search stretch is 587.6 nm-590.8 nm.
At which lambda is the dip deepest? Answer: 589.50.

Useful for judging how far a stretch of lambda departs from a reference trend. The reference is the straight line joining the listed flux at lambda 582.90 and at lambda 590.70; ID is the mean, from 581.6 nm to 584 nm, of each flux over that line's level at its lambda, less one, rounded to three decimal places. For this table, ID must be 0.020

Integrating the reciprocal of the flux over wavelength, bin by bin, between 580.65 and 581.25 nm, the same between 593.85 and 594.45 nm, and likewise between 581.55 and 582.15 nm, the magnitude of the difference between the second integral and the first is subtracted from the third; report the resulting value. 0.027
